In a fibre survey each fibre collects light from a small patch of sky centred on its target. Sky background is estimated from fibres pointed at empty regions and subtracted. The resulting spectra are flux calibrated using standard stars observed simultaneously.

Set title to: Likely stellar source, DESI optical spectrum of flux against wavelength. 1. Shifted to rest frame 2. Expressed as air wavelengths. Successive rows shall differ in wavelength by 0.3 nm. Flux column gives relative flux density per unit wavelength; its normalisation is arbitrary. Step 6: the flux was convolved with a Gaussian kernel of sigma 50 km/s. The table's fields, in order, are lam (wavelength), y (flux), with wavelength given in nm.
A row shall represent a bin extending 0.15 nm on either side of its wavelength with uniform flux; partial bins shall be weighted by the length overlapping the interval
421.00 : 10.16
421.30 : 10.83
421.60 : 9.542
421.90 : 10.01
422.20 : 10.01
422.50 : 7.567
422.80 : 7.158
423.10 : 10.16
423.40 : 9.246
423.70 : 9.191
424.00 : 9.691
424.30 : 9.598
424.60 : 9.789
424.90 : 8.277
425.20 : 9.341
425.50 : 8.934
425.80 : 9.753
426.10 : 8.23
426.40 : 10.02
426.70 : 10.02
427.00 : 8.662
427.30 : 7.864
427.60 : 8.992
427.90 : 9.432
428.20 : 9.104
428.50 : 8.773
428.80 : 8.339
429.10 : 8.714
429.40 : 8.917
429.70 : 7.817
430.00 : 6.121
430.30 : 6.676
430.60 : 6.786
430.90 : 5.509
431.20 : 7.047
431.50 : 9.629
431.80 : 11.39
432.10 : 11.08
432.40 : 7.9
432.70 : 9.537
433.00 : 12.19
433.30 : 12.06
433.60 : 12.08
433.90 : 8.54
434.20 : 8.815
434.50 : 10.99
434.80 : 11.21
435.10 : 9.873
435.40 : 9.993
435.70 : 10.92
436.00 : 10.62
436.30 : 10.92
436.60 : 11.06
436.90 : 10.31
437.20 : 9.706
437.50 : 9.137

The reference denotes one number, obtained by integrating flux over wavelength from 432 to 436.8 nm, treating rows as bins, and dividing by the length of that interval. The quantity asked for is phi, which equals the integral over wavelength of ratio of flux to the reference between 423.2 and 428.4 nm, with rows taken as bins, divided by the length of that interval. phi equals 0.88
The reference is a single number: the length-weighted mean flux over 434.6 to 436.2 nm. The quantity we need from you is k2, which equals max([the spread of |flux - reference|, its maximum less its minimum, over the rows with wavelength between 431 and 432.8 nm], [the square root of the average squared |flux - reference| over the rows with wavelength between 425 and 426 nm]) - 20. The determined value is -17.0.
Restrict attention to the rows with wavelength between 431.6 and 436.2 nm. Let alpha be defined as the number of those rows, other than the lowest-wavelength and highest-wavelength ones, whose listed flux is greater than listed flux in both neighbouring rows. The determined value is 4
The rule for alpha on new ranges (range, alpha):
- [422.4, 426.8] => 5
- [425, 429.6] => 2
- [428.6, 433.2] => 3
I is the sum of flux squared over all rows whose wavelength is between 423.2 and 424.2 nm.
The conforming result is 264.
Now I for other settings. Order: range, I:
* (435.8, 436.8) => 354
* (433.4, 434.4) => 297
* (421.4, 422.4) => 291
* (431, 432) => 272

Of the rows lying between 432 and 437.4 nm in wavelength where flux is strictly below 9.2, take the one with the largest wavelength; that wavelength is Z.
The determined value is 434.20 nm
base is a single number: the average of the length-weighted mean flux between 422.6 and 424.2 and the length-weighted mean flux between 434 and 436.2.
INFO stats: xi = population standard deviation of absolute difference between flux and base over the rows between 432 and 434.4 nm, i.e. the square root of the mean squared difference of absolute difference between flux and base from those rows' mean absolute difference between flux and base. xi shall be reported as 0.8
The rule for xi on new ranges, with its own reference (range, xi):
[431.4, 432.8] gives 0.8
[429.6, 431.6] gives 1.2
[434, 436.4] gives 0.4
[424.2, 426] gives 0.5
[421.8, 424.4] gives 0.9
